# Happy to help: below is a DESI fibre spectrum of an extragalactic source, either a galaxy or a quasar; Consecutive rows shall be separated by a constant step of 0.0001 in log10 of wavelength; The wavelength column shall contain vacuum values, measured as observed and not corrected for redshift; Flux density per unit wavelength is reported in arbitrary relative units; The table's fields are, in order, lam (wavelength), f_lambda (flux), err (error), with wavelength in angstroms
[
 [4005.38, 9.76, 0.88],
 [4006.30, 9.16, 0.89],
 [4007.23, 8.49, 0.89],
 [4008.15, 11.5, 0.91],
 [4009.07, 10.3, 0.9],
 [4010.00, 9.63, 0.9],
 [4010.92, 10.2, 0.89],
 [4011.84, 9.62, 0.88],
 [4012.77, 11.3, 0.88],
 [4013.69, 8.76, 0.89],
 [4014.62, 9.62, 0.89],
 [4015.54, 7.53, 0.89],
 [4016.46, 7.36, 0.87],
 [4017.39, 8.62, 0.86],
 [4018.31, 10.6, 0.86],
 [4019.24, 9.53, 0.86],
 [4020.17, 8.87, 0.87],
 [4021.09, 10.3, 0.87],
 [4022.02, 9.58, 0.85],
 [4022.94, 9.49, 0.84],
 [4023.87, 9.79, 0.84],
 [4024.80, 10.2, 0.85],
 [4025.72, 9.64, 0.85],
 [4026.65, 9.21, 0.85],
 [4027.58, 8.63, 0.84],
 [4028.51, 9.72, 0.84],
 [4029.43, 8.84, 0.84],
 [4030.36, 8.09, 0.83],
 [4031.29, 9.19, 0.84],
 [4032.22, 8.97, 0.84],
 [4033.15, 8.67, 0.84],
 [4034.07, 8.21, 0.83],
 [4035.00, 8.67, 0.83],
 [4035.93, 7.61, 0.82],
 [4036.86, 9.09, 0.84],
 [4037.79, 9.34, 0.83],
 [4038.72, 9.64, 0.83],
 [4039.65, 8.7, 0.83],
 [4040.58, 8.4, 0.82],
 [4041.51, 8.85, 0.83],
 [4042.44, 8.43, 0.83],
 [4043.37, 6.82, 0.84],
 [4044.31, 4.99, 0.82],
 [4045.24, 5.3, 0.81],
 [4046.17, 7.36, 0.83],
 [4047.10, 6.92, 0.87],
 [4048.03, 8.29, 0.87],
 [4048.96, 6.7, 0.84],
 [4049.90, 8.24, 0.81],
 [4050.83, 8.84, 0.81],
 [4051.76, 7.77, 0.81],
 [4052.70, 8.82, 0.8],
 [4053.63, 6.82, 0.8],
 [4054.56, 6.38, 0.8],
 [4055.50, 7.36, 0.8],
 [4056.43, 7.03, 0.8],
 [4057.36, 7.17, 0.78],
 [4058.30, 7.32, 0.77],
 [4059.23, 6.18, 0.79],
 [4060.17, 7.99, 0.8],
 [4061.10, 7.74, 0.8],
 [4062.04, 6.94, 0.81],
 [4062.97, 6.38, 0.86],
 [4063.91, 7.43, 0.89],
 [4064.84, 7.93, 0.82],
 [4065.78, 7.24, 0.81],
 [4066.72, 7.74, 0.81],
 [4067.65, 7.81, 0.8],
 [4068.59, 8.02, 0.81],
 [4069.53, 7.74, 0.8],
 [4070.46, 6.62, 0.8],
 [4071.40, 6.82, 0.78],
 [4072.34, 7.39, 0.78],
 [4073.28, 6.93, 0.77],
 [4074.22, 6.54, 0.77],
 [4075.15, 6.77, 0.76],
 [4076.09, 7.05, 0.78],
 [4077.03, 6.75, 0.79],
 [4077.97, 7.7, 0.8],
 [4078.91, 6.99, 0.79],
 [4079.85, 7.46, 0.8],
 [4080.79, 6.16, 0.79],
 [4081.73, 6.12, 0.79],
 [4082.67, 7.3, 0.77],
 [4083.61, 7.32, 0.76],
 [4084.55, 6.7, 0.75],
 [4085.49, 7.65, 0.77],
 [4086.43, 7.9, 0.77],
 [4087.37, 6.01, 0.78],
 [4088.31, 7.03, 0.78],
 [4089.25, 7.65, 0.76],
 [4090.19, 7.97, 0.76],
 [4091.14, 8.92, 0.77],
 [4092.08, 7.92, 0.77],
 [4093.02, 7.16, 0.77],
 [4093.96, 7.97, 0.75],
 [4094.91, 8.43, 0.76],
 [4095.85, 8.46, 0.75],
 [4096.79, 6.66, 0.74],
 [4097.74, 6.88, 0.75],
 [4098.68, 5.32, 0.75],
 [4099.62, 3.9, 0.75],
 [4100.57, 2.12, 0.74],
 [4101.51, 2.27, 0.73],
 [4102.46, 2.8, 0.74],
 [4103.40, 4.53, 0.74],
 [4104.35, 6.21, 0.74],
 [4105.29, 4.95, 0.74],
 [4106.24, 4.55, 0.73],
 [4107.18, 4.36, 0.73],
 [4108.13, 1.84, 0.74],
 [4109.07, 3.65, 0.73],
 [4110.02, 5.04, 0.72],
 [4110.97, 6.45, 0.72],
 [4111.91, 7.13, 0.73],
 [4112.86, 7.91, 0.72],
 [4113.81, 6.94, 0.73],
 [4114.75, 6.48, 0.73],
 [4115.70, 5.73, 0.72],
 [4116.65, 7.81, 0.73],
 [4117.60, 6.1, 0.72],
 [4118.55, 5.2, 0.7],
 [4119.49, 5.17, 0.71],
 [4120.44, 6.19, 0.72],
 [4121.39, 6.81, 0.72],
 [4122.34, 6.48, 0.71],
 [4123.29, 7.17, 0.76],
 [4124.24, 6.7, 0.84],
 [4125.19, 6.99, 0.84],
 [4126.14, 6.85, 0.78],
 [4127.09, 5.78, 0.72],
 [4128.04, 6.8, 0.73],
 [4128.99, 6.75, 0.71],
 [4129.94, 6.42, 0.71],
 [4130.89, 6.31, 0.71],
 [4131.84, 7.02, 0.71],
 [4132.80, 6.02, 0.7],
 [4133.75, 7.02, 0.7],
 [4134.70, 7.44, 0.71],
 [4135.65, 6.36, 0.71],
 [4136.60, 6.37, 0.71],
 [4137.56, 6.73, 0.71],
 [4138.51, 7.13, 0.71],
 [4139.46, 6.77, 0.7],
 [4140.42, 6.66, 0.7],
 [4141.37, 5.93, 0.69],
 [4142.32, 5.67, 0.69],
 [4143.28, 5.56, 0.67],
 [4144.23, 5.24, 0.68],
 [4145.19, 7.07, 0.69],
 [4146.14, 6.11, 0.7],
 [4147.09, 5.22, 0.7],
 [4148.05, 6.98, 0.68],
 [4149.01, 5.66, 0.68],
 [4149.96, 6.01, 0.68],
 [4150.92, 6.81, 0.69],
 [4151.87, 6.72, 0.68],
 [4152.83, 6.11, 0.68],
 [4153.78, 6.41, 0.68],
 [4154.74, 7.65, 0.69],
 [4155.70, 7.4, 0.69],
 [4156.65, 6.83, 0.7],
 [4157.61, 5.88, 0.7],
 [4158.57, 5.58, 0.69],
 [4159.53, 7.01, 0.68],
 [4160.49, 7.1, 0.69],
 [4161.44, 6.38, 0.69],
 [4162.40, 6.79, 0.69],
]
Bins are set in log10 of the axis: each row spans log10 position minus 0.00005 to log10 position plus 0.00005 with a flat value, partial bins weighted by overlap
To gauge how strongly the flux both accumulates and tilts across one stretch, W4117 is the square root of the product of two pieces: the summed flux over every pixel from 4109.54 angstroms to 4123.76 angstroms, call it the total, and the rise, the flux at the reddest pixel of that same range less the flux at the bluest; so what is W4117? 14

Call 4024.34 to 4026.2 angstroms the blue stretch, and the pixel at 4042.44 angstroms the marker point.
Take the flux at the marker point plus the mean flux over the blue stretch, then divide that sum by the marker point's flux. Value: 2.18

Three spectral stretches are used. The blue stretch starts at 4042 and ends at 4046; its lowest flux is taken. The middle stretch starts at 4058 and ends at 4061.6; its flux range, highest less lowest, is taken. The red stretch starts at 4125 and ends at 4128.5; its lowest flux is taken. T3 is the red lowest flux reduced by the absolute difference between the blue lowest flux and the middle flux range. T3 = 2.6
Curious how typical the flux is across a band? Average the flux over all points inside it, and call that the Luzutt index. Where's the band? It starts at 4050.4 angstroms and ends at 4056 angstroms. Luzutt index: 7.7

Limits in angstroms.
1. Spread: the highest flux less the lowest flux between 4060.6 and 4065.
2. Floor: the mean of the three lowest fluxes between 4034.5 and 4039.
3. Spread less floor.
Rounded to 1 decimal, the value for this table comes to -6.9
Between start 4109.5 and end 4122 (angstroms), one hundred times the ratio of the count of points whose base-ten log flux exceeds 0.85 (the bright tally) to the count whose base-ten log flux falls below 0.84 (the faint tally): 33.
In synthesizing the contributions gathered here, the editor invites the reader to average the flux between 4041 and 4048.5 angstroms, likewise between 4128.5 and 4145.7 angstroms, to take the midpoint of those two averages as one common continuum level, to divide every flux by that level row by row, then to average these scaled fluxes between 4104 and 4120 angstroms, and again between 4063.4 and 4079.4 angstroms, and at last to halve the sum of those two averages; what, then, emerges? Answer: 0.95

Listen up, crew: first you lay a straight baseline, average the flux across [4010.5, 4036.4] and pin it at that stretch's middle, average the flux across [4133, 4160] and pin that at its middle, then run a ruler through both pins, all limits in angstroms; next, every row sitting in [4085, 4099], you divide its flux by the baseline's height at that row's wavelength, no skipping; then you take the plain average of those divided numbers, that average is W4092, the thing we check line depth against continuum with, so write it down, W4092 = 0.98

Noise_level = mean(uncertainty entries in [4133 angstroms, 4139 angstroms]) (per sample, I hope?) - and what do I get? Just 0.71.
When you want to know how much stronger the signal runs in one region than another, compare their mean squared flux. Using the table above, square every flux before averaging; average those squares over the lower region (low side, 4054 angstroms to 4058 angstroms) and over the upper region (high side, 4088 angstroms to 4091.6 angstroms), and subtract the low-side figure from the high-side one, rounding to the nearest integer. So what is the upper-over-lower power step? 14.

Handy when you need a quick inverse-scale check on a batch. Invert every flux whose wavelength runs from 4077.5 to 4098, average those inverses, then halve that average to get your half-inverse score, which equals 0.068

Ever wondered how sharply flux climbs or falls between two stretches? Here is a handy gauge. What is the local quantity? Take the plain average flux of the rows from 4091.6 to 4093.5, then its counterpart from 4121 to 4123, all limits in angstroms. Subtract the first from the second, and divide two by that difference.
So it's -2.2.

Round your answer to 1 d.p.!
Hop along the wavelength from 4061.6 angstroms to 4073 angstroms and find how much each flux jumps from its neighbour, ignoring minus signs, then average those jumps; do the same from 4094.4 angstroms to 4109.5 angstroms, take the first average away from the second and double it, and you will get 1.2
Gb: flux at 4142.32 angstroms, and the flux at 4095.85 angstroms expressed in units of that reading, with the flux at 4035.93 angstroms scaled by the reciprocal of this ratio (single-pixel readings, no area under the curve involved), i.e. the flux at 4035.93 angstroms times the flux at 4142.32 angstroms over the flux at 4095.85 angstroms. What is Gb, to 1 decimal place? 5.1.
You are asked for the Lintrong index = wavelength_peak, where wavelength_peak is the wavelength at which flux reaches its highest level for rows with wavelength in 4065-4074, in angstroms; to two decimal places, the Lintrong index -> 4068.59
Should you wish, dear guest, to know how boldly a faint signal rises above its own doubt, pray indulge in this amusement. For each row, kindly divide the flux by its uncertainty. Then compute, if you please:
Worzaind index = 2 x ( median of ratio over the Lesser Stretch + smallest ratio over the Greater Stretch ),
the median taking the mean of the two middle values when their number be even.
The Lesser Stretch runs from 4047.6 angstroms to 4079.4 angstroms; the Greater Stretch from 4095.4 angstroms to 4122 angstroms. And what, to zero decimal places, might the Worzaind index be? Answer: 23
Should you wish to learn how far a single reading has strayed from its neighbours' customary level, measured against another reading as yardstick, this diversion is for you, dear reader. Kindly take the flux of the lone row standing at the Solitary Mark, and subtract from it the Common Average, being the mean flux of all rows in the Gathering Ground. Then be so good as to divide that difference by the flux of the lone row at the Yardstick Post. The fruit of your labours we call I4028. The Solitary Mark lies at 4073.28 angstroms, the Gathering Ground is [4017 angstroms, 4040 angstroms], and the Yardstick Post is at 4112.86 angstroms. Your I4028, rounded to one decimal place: -0.3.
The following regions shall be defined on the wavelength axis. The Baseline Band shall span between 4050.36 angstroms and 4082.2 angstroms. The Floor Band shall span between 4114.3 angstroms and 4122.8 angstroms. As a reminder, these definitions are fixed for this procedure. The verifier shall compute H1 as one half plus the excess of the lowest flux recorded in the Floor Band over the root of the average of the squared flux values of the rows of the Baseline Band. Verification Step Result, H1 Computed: -1.6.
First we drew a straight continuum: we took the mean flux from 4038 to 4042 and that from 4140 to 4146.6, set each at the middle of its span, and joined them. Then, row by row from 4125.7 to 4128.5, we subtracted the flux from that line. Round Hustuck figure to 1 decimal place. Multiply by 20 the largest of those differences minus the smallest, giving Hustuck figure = 20.9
